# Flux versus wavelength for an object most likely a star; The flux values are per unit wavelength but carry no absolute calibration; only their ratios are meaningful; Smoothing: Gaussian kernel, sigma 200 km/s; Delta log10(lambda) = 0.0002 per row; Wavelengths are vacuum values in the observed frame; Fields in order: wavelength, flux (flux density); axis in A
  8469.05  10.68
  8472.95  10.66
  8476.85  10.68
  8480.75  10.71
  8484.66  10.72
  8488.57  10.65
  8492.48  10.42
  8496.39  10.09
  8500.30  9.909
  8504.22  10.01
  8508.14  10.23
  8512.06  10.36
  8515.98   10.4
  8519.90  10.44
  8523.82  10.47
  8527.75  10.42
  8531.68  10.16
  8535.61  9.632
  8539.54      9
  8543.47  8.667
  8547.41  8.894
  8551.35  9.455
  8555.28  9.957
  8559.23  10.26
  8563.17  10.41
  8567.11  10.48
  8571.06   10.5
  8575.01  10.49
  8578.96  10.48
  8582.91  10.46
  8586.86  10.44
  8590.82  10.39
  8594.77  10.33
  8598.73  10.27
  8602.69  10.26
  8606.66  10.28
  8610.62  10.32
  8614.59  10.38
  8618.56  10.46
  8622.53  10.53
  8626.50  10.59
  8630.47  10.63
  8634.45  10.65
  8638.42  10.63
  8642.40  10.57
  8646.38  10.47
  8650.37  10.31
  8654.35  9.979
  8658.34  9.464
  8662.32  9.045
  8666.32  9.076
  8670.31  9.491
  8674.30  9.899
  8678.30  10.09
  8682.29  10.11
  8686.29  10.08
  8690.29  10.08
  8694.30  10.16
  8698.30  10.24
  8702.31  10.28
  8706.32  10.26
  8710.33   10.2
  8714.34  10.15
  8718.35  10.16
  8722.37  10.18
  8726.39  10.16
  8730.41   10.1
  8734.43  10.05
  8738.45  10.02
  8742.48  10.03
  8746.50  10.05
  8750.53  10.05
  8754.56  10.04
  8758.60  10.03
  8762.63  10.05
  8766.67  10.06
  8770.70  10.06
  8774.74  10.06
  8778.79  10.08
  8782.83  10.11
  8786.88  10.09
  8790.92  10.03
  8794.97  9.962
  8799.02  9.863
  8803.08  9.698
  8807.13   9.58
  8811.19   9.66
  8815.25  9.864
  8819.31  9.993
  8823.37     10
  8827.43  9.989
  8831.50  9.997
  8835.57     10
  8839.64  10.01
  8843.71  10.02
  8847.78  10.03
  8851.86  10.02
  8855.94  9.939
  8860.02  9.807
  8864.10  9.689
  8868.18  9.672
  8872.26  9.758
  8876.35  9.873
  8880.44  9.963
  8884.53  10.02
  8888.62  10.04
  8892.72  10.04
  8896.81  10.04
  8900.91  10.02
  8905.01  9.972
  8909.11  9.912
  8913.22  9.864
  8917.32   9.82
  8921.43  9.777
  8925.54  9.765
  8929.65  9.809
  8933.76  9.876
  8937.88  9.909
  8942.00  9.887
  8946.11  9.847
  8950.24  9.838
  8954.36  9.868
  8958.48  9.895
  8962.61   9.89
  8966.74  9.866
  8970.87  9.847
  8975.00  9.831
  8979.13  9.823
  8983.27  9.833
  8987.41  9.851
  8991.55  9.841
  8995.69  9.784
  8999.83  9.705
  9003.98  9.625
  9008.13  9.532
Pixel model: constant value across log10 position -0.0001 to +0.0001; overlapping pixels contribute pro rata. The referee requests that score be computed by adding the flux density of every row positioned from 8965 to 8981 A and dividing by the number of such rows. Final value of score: 9.8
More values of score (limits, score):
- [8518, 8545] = 9.8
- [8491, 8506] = 10.1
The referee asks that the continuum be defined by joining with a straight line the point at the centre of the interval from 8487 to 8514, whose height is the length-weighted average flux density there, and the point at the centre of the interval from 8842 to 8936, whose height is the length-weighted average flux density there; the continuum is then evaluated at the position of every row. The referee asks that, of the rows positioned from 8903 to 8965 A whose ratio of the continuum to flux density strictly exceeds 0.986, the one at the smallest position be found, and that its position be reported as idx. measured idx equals 8905.01 A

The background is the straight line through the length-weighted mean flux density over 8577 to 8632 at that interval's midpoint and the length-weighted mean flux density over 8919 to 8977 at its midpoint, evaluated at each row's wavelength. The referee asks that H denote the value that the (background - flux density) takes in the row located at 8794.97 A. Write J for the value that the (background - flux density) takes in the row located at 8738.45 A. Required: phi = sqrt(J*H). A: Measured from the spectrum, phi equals 0.16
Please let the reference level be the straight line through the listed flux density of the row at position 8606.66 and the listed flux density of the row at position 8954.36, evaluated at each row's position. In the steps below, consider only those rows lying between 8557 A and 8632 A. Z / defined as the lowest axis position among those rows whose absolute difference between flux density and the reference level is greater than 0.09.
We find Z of 8567.11 A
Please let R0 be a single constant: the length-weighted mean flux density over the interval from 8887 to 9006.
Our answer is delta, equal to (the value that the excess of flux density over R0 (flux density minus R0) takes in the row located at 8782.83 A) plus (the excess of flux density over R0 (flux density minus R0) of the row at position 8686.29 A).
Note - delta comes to 0.46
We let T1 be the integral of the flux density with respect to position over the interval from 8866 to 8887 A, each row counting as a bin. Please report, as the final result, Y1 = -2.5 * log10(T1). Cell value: -5.79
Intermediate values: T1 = 207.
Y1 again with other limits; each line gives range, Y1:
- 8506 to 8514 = -4.79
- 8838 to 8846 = -4.76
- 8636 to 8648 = -5.26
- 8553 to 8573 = -5.79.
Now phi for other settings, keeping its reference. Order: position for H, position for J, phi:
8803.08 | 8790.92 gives 0.17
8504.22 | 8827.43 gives 0.18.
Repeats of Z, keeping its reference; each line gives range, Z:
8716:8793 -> 8738.45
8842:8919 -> 8860.02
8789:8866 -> 8794.97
